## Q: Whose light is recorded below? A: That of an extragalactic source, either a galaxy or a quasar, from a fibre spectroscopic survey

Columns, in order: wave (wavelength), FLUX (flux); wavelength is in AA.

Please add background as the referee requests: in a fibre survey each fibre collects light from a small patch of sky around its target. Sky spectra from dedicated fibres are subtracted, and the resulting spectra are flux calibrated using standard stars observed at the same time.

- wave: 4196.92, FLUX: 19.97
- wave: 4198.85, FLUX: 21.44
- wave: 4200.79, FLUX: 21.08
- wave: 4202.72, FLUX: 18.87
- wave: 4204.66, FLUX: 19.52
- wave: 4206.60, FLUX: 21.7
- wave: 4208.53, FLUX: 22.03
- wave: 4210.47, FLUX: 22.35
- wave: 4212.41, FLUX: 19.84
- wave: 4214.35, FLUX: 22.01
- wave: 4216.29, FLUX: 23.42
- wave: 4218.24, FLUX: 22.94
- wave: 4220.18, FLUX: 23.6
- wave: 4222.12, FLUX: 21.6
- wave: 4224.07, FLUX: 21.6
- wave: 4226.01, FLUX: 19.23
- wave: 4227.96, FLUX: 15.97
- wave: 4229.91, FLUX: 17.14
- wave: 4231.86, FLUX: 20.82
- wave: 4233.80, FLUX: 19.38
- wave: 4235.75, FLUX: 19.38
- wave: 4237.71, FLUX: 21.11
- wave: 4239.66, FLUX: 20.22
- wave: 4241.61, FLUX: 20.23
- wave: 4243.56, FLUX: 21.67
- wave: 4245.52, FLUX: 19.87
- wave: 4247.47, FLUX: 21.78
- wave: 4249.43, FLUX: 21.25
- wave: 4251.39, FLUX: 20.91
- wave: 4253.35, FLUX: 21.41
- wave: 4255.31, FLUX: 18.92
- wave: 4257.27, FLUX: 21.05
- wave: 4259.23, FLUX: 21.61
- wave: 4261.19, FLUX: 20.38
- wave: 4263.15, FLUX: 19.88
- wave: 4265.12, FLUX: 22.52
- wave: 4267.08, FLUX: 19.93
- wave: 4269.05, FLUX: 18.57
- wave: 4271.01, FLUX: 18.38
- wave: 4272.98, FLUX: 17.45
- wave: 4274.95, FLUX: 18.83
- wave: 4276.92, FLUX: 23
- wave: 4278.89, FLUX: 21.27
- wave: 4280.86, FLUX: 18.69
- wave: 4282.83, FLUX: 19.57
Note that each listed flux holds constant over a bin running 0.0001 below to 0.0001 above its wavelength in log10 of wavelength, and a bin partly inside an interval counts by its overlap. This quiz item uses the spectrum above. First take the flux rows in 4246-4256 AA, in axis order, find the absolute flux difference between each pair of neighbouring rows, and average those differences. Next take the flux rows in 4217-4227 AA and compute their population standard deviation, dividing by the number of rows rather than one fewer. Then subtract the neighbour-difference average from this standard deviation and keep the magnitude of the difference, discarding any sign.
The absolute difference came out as 0.53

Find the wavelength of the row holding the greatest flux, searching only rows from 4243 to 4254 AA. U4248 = 4247.47 AA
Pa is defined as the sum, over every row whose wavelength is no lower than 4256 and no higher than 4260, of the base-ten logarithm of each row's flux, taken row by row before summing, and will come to 2.66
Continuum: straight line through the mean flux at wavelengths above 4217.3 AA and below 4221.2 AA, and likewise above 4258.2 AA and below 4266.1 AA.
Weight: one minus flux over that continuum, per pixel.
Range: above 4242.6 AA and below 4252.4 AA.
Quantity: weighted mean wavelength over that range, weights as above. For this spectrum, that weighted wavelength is 4247.0 AA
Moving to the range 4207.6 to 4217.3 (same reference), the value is 4211.6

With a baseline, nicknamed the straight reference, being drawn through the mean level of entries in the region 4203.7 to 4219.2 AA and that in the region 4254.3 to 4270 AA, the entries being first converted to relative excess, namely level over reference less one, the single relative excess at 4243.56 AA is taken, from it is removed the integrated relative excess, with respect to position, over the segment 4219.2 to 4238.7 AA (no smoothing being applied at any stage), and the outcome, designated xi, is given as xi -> 1.2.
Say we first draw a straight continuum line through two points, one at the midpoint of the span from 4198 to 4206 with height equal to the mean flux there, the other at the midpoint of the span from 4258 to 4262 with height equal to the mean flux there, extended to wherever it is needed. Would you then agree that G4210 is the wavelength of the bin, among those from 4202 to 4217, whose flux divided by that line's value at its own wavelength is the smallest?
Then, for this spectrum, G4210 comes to 4202.72 AA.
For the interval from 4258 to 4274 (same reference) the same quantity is 4272.98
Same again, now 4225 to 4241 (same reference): 4227.96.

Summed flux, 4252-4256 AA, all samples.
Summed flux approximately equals 40.3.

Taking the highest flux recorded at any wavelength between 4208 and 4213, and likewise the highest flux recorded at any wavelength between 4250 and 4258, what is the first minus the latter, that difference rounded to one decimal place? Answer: 0.9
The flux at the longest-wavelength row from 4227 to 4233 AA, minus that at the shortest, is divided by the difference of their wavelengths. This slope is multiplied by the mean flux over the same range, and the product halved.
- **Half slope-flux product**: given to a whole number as 11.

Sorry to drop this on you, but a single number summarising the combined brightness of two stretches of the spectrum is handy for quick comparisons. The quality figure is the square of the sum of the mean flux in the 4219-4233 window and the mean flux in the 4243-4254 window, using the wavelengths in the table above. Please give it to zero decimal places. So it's 1693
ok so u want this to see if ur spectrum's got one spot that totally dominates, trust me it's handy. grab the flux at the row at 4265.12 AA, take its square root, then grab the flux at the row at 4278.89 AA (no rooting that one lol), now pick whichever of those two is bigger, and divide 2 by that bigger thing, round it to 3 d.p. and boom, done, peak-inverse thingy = 0.094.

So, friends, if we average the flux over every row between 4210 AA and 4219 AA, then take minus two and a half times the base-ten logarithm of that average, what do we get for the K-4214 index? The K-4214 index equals -3.36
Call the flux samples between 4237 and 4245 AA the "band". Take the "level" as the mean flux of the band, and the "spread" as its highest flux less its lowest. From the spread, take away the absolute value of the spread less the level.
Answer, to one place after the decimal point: -17.9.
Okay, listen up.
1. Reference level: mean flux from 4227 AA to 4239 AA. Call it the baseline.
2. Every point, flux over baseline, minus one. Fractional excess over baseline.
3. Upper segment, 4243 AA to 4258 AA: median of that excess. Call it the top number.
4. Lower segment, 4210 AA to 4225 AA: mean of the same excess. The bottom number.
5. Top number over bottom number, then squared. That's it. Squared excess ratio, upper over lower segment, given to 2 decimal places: 0.46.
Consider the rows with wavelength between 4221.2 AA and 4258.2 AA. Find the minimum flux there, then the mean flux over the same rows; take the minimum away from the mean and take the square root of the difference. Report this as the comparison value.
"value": 2.1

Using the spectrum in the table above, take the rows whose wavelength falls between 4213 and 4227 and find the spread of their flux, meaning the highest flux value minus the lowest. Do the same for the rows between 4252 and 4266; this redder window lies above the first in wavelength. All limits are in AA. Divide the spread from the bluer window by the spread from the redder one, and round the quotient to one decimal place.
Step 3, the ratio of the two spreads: 1.2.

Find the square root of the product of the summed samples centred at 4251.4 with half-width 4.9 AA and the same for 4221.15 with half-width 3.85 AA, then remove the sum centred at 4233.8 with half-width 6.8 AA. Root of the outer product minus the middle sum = -37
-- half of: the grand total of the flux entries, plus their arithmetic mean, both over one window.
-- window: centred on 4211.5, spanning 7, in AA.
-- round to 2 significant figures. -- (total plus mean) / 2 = 54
